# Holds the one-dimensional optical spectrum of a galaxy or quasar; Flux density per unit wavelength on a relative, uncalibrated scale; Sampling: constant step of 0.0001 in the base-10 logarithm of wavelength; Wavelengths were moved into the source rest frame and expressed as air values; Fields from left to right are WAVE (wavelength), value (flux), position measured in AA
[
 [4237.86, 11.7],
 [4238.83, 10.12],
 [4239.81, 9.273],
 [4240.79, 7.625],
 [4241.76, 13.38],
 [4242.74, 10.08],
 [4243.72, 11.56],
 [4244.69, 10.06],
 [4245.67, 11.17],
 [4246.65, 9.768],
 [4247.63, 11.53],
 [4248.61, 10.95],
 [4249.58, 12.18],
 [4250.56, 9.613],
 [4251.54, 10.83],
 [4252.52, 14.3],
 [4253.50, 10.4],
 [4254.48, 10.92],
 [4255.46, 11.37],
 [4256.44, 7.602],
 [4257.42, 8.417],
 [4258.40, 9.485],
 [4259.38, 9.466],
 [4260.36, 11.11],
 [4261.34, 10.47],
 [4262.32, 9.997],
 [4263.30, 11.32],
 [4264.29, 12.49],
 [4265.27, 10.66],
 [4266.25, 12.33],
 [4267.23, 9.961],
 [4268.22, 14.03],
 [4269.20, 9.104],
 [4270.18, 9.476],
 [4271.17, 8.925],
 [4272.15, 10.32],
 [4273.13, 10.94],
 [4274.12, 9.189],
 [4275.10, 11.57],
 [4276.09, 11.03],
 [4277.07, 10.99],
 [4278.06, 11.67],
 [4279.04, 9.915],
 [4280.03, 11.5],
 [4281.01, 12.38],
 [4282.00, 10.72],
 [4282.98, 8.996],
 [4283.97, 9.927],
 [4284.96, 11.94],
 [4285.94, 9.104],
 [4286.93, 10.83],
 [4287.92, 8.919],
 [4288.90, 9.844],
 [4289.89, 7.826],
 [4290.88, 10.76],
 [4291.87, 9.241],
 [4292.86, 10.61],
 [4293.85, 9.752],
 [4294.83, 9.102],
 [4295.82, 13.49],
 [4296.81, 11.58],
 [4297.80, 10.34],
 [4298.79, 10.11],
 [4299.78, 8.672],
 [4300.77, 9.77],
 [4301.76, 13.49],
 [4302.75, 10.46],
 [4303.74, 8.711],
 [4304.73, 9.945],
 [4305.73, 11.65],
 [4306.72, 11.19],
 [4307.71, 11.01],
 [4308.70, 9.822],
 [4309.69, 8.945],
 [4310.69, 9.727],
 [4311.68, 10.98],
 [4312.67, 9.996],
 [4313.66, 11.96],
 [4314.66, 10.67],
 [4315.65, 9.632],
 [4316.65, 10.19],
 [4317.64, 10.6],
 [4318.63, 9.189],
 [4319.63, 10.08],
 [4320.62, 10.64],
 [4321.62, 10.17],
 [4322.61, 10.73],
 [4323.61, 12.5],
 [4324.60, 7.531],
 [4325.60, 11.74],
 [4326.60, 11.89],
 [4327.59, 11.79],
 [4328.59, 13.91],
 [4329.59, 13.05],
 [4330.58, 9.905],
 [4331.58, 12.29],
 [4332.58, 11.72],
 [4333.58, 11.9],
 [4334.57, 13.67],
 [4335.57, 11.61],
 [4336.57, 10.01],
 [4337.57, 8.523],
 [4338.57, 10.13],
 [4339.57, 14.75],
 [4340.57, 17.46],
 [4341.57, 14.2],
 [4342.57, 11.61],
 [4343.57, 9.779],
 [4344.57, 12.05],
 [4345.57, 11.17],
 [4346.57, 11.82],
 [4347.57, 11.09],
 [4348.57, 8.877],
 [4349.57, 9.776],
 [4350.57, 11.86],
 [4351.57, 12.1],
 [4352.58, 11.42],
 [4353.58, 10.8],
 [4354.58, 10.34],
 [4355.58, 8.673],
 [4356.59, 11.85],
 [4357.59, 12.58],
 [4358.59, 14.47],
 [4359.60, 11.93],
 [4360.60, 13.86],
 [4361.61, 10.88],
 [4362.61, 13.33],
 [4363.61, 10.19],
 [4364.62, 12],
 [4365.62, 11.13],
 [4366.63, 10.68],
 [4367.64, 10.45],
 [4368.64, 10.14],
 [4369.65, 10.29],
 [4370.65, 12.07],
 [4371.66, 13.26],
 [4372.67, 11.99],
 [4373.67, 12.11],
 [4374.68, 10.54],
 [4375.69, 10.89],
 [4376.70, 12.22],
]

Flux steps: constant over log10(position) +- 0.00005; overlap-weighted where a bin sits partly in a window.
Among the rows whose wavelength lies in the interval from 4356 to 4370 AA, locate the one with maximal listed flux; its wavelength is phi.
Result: 4358.59 AA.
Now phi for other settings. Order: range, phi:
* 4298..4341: 4340.57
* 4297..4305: 4301.76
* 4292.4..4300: 4295.82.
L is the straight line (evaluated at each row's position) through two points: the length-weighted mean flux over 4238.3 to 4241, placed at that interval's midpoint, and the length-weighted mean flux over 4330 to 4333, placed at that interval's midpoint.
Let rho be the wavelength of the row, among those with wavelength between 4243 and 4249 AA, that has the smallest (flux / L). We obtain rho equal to 4246.65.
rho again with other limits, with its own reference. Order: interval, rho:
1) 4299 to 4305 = 4303.74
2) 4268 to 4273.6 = 4271.17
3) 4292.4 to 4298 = 4294.83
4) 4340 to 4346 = 4343.57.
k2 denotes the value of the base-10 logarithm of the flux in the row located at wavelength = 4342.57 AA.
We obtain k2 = 1.06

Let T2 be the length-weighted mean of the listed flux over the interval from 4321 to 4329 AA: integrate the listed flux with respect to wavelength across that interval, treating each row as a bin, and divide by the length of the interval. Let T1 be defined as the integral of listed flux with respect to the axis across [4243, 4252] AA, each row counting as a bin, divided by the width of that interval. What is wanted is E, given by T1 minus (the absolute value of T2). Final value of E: -0.4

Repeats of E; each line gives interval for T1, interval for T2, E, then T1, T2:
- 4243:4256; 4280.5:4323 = 0.8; 11.1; 10.3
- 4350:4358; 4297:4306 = 0.8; 11.2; 10.4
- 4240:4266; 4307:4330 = -0.1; 10.6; 10.7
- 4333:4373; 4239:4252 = 1.0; 11.6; 10.6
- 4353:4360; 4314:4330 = 0.6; 11.5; 10.9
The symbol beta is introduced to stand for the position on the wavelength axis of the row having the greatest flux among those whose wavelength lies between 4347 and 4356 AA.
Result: 4351.57 AA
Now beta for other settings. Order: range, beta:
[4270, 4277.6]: 4275.10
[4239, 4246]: 4241.76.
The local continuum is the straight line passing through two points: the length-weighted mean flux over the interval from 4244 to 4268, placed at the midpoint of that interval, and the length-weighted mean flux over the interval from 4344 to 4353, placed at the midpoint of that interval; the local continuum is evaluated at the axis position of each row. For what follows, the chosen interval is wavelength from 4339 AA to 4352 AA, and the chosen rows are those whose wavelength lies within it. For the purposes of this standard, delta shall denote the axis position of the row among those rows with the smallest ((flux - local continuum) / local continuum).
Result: 4348.57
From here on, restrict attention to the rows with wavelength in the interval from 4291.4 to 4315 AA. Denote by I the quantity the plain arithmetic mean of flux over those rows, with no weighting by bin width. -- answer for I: 10.5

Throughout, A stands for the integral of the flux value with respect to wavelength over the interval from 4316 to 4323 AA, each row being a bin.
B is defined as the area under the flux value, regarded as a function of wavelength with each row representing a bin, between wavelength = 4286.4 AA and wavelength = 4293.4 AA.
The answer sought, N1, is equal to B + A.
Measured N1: 139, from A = 71.5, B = 67.9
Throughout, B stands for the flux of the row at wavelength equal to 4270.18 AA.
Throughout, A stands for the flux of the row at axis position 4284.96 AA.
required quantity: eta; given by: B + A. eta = 21.4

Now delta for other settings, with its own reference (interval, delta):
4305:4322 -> 4309.69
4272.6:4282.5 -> 4274.12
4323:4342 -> 4324.60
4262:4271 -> 4269.20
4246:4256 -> 4250.56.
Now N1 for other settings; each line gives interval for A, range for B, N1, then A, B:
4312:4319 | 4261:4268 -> 151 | 72.5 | 78.1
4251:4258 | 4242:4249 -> 149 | 73.7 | 75.7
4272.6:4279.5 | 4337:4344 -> 161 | 74.3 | 86.4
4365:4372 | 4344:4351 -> 154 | 77.8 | 76.6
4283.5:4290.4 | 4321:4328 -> 144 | 67.4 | 76.2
